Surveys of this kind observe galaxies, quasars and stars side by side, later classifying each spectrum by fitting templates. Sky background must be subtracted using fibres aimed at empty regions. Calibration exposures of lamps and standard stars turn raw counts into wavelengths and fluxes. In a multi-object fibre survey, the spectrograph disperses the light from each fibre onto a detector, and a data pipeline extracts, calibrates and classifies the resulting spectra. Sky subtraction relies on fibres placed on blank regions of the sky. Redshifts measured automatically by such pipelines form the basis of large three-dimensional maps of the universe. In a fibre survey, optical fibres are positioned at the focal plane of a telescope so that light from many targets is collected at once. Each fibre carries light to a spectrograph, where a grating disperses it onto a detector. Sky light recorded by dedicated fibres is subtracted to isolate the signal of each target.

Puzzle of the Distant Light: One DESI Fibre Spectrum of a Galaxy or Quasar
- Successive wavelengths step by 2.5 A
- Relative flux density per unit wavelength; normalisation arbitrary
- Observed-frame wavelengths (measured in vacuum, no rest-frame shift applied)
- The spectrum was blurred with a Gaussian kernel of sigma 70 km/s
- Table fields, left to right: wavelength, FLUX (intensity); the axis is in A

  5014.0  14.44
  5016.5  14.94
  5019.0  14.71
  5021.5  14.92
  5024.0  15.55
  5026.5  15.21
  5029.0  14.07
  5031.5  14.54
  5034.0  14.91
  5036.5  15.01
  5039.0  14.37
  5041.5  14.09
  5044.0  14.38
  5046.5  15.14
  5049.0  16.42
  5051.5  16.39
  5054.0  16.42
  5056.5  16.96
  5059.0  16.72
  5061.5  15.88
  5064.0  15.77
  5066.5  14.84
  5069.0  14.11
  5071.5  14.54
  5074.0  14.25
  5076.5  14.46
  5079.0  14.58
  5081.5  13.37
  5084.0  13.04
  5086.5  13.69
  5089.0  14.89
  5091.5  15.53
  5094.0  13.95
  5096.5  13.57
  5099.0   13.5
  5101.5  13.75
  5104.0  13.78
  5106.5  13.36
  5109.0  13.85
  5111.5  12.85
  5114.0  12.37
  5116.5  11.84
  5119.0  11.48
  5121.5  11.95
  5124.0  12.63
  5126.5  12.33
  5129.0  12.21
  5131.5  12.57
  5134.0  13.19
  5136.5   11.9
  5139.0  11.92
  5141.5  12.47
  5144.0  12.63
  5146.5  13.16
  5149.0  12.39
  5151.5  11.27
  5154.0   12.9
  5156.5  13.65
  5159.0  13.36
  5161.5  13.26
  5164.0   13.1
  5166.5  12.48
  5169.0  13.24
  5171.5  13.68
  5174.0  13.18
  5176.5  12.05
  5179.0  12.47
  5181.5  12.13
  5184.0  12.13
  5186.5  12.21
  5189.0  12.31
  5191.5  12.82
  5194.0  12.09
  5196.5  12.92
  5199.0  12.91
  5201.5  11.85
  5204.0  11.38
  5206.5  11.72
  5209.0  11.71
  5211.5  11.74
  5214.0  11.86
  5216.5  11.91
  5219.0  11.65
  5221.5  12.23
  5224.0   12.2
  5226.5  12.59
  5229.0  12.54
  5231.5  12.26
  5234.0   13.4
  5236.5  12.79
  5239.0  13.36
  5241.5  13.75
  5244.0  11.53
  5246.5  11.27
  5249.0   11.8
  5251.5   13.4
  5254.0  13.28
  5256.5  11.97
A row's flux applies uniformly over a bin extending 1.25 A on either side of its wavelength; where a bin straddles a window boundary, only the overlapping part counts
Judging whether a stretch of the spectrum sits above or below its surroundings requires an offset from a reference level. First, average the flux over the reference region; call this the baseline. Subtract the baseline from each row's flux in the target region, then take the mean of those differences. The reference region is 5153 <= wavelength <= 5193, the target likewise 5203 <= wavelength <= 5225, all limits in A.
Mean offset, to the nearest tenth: -1.0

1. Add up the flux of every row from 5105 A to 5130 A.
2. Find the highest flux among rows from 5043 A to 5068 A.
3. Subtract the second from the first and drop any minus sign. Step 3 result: 108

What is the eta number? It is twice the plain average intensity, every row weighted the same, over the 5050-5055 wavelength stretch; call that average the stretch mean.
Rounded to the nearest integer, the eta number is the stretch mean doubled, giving 33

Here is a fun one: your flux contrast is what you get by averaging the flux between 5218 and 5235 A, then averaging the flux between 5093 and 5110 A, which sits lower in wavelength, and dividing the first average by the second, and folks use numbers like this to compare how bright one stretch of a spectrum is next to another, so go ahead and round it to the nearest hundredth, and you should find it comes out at 0.91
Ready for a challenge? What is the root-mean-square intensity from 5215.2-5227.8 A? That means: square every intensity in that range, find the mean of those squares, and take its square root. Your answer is 12.1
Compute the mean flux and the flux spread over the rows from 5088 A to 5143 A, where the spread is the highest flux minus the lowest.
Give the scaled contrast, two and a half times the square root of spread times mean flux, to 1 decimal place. 18.1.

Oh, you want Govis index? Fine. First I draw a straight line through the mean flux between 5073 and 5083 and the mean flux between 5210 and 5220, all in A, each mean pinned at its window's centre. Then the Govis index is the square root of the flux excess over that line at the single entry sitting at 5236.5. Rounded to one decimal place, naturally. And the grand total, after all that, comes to 1.2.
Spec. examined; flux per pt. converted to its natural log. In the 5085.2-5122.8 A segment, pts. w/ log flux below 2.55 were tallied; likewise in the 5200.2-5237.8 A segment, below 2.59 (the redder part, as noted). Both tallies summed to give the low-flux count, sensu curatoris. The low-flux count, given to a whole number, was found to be 18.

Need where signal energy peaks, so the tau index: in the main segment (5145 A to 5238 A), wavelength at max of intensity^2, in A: 5171.5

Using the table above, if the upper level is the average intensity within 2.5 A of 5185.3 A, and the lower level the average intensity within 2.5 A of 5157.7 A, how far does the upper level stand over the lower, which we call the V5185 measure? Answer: -1.33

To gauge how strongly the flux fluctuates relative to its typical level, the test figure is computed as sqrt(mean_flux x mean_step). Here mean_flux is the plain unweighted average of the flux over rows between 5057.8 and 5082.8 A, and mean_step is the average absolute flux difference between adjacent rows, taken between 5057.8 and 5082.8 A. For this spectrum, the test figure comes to 2.83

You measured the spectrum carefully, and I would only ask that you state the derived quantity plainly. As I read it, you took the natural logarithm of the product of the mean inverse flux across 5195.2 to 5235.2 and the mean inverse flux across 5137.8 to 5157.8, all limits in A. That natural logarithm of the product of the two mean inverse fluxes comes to -5.02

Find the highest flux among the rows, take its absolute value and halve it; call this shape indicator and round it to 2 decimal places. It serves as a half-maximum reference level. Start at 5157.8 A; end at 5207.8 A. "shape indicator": 6.84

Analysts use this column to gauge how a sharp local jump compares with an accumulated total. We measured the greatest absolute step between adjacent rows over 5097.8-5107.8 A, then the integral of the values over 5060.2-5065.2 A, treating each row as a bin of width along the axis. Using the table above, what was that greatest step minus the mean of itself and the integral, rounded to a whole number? -39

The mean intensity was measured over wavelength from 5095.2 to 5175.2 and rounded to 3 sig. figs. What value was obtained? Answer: 12.8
